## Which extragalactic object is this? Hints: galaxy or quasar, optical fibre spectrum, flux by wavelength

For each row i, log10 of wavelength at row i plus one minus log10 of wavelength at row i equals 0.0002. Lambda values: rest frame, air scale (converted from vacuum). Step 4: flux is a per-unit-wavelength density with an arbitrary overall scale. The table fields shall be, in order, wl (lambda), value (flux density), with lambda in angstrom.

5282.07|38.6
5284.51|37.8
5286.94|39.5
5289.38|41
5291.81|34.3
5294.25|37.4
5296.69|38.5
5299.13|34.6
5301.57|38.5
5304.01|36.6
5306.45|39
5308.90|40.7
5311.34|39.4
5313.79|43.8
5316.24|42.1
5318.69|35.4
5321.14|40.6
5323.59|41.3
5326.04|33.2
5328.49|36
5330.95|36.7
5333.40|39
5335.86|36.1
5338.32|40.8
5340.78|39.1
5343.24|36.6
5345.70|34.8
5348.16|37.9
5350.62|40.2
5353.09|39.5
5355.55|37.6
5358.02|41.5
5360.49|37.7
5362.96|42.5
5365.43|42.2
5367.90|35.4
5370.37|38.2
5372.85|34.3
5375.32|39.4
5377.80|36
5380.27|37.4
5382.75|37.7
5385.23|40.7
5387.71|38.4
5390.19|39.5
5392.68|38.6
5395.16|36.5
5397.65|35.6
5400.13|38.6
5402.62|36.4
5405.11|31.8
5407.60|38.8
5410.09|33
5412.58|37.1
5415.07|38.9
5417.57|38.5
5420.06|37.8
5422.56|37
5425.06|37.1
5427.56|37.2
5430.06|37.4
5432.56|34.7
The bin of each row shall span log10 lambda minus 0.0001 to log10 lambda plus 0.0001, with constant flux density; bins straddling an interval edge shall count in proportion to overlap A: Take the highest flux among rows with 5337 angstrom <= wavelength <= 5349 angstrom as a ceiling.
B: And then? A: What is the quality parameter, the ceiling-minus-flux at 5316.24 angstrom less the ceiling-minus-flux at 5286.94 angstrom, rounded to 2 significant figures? -2.6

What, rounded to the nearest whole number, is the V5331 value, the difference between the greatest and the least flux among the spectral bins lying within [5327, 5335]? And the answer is 3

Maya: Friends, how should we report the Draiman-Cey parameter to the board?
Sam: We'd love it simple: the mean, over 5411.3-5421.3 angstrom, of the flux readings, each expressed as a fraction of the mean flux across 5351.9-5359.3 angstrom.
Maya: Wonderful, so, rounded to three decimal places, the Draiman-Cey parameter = 0.963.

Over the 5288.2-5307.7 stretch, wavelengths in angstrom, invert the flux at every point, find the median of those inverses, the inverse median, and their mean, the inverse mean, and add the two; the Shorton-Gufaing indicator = 0.0531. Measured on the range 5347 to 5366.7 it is 0.0502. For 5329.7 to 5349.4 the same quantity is 0.0535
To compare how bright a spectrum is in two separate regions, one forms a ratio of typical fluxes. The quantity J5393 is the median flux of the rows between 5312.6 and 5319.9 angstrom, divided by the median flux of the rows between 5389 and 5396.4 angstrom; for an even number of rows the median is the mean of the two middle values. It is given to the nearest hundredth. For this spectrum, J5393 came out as 1.09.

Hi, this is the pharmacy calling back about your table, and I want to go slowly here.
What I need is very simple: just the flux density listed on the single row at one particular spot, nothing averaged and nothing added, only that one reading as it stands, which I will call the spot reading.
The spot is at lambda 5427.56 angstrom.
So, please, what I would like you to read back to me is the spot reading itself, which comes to 37.2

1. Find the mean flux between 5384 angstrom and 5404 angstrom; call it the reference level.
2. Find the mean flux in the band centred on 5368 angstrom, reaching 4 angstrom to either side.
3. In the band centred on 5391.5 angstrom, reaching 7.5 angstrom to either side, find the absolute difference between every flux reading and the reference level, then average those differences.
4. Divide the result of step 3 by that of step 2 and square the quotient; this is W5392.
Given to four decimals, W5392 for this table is 0.0015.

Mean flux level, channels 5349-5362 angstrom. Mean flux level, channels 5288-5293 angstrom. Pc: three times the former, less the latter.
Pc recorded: 80.2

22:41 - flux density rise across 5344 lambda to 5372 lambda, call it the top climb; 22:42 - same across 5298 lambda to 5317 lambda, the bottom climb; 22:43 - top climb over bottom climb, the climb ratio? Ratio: 0.5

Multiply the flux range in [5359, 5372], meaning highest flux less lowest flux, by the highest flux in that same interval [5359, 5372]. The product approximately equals 302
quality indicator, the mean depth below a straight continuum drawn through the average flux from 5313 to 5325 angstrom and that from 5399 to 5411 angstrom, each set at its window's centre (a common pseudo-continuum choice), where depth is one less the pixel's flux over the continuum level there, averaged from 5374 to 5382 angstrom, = -0.01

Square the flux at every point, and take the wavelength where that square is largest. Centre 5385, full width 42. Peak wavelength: 5365.43 angstrom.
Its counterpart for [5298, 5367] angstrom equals 5313.79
